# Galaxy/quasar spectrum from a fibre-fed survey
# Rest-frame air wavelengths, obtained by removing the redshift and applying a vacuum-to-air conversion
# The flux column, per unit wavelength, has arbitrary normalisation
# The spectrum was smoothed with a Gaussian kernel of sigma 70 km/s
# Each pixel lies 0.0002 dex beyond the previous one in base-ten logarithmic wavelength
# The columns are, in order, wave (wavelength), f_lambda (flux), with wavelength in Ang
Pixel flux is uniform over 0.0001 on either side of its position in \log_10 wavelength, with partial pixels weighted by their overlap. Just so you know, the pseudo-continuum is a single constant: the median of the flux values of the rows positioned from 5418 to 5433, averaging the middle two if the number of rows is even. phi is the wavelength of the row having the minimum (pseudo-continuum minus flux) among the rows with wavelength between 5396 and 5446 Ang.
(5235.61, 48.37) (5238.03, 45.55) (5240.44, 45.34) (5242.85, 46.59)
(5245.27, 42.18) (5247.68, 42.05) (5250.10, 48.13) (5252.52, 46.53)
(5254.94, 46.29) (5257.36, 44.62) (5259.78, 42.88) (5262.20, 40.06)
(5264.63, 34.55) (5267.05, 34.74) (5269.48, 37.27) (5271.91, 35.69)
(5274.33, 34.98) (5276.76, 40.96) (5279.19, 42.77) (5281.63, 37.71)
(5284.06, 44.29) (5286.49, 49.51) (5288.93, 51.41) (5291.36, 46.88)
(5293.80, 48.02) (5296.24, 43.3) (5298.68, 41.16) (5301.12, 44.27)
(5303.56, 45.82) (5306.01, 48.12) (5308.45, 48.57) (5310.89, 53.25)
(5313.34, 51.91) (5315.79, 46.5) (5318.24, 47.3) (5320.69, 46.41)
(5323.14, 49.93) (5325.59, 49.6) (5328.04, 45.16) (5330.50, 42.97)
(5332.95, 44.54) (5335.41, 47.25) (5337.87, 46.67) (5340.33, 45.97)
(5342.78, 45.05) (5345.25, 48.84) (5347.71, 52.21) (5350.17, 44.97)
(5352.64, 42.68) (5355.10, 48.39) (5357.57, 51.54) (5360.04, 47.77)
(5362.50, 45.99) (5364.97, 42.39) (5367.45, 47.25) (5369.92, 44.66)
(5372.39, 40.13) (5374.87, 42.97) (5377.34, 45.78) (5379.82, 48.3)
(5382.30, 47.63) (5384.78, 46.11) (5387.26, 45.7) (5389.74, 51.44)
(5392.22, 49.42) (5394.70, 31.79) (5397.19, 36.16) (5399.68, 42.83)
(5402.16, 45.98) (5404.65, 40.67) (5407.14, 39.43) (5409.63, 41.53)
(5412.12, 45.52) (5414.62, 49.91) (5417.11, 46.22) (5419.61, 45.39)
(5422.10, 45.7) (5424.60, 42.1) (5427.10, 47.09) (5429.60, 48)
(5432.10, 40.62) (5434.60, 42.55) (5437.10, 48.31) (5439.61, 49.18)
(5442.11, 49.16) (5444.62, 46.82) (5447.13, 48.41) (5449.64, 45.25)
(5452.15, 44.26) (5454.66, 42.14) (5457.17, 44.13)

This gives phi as 5414.62 Ang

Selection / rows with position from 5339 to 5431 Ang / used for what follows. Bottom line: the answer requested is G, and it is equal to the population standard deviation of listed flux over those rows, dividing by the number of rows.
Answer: 4.1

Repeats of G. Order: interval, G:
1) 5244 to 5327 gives 5.1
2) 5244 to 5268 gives 4.4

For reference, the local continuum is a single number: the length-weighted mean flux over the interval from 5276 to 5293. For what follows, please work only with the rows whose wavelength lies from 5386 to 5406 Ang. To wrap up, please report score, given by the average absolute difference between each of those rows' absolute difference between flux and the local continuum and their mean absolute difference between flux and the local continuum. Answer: 3.26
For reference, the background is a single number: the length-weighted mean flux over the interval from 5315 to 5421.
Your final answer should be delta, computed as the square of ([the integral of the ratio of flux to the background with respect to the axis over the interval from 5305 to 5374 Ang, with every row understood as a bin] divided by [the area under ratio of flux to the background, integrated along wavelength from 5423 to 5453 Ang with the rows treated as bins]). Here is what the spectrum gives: 5.5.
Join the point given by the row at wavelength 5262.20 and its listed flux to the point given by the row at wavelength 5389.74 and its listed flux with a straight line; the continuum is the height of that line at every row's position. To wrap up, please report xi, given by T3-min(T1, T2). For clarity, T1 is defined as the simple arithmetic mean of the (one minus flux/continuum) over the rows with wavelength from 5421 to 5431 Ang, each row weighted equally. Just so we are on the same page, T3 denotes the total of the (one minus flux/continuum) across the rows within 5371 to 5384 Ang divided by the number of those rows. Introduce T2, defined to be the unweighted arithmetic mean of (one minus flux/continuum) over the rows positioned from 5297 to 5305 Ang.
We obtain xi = 0.11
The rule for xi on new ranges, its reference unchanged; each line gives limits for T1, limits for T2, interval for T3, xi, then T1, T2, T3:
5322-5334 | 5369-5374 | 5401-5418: 0.18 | -0.01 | 0.15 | 0.17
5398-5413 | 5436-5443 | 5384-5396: 0.00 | 0.19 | 0.13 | 0.13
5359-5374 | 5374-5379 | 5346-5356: -0.07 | 0.09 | 0.12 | 0.02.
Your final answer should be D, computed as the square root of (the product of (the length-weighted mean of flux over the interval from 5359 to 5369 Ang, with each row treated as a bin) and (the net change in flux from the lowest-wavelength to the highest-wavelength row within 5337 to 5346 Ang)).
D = 10.0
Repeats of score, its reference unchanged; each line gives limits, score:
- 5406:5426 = 1.73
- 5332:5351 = 1.79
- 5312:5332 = 1.88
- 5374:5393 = 1.54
